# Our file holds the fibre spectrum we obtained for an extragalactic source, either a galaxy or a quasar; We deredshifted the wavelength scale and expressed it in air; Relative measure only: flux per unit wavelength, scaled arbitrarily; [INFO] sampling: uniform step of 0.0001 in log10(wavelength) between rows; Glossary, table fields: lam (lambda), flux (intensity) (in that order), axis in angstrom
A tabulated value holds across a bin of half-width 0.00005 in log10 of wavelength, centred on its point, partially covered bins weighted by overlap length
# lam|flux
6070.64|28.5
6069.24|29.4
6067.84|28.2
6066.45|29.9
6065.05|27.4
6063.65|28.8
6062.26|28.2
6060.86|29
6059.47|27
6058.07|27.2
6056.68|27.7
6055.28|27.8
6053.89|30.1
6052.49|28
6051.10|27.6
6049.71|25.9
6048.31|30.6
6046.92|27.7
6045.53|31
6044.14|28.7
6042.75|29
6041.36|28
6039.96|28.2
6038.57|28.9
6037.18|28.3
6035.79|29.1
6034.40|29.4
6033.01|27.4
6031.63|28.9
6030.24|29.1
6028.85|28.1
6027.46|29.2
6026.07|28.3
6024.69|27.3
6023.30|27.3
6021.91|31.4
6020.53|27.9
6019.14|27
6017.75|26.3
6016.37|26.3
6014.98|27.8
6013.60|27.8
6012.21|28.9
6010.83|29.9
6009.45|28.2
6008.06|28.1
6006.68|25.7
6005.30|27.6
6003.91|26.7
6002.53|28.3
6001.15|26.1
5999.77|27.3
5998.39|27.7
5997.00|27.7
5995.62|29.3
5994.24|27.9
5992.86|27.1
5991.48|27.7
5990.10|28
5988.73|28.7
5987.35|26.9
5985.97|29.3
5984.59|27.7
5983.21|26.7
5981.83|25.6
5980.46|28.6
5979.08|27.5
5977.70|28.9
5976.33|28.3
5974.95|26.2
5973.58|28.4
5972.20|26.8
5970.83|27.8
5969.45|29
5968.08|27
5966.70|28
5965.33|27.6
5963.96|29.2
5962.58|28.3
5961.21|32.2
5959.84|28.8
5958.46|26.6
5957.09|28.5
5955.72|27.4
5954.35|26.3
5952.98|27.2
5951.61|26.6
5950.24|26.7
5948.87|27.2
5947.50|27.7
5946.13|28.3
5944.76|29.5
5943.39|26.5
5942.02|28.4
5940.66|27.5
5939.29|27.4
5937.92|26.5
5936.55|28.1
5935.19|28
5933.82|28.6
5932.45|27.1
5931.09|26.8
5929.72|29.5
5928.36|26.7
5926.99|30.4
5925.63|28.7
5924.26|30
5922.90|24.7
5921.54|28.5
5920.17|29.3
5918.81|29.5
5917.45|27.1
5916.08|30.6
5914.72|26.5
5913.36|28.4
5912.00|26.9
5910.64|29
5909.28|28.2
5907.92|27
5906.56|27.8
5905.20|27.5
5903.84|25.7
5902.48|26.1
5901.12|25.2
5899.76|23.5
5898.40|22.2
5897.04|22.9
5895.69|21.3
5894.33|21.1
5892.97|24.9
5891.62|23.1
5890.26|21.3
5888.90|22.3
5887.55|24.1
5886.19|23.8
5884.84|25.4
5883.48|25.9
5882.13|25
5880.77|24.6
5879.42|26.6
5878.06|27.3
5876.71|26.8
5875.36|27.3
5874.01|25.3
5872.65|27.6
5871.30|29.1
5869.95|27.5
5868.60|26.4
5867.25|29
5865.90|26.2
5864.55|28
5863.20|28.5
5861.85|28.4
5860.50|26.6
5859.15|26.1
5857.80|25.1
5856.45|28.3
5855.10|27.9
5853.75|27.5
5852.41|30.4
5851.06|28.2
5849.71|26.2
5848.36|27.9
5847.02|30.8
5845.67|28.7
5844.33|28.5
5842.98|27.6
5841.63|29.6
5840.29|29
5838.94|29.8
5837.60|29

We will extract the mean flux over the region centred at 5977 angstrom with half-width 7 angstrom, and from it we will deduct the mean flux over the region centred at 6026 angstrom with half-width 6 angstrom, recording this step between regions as -1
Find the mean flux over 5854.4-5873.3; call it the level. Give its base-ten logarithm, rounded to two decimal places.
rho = 1.44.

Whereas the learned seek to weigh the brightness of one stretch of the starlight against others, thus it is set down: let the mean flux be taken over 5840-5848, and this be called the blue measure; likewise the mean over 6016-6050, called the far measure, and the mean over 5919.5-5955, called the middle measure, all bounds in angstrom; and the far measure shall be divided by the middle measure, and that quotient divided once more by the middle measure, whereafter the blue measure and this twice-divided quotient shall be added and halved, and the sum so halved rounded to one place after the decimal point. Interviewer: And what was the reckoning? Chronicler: 14.5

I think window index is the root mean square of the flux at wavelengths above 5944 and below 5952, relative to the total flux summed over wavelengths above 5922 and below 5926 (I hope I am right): 0.332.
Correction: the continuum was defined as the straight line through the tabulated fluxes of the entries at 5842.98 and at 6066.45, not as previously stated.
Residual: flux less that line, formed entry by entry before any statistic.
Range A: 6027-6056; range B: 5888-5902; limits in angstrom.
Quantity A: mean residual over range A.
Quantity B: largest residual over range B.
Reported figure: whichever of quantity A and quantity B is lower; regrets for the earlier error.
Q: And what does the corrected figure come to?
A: -3.00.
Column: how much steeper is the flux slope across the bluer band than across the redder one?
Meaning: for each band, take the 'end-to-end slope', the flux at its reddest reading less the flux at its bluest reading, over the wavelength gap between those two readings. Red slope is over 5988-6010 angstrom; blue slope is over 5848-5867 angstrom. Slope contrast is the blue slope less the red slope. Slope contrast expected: -0.07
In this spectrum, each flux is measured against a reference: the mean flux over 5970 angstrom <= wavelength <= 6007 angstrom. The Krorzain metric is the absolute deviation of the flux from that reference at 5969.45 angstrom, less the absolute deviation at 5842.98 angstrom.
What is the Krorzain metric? 1.4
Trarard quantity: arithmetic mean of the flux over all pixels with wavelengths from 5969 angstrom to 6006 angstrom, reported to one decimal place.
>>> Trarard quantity 27.7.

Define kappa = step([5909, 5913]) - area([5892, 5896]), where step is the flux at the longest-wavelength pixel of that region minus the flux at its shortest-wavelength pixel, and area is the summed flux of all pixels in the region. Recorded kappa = -69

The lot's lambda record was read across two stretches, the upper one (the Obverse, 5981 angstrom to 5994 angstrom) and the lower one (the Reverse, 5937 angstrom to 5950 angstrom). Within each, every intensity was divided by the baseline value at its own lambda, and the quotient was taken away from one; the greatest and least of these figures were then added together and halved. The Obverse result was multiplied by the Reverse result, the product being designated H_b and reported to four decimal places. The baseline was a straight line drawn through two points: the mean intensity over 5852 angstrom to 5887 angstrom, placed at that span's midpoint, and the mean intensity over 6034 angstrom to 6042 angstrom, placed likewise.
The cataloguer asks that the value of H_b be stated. -0.0003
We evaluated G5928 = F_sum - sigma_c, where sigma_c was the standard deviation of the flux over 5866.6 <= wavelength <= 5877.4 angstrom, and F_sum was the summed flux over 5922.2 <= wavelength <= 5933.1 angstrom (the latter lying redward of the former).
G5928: 223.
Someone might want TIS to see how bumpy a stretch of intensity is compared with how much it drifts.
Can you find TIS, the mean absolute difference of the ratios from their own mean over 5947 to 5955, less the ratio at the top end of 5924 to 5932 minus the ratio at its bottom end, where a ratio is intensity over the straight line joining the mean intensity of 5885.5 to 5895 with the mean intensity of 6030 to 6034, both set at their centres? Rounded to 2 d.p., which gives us 0.16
